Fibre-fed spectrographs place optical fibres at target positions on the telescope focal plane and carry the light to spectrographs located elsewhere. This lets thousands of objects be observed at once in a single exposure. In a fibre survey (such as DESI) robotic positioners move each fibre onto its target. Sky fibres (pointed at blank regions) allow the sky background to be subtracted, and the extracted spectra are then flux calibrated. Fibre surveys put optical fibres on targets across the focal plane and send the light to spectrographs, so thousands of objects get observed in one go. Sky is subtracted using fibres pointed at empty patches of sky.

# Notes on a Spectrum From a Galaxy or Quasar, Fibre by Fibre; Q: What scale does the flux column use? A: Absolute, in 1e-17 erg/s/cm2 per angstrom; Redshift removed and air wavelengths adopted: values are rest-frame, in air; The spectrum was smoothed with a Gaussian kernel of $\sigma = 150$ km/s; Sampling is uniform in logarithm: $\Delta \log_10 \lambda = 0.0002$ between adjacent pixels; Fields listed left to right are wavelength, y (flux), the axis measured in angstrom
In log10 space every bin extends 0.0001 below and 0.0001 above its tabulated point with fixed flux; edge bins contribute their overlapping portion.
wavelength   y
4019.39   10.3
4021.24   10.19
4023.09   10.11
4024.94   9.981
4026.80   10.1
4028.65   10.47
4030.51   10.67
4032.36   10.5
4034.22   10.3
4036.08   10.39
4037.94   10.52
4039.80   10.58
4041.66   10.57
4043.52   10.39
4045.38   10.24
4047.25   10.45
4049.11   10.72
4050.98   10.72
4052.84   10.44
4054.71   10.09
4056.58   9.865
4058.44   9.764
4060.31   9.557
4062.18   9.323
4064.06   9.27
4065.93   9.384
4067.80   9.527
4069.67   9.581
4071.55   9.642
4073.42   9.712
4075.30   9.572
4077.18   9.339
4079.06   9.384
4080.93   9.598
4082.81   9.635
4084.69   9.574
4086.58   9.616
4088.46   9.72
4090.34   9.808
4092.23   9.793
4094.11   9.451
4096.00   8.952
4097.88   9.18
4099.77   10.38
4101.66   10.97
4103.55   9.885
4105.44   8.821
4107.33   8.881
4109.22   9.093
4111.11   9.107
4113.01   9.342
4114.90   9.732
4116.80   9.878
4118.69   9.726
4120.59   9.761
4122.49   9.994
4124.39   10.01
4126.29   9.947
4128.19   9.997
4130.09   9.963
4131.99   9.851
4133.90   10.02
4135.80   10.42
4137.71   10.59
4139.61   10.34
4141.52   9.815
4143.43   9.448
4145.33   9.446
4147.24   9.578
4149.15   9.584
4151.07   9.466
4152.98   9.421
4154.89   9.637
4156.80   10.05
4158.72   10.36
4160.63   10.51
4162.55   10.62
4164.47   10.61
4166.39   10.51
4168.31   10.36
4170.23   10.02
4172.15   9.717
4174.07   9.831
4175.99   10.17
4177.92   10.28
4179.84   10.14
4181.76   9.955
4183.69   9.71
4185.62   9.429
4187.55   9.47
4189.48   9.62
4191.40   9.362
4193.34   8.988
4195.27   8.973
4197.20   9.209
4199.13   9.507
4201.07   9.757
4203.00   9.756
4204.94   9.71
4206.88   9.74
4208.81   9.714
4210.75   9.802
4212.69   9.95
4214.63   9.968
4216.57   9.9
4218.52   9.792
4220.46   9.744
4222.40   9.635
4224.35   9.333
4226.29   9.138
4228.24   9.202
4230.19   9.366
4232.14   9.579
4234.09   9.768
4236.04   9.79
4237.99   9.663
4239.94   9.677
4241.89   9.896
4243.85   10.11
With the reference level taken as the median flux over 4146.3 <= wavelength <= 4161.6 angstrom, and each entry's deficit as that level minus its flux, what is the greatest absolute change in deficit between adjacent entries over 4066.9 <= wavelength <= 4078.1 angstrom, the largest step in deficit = 0.23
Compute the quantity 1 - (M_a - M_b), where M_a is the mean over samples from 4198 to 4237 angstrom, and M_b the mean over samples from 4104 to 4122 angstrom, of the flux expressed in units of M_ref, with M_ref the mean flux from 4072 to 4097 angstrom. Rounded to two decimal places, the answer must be 0.97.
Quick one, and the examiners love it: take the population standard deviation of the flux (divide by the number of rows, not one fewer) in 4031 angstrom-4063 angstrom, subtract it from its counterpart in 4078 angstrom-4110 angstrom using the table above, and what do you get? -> 0.13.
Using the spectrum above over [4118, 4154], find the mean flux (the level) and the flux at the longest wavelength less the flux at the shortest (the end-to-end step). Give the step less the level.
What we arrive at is -10.2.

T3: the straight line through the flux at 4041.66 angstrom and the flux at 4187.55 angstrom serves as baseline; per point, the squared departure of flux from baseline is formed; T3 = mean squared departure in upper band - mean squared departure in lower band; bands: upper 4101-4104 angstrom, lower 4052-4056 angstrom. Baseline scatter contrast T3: 0.31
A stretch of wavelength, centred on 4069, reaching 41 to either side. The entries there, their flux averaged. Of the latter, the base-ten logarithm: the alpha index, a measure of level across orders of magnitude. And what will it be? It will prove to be 0.99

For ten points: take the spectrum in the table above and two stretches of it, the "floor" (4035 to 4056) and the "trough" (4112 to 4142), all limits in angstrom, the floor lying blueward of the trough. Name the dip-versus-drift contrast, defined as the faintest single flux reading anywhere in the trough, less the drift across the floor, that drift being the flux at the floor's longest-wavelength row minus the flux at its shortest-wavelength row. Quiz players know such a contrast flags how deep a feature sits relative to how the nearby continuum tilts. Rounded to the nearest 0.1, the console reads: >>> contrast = 9.6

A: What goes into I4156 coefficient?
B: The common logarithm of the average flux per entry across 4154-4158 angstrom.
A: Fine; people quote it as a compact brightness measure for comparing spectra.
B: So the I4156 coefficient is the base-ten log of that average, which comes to 0.99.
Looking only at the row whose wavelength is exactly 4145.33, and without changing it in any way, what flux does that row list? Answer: 9.446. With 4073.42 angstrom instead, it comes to 9.712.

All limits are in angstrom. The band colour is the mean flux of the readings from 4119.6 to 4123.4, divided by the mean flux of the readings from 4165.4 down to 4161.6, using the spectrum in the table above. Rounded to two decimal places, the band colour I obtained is 0.93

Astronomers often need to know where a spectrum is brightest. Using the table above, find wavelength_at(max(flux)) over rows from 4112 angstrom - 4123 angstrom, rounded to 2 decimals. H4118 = 4122.49 angstrom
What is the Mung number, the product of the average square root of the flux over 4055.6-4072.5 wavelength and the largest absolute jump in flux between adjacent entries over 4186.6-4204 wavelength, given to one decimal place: 1.2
